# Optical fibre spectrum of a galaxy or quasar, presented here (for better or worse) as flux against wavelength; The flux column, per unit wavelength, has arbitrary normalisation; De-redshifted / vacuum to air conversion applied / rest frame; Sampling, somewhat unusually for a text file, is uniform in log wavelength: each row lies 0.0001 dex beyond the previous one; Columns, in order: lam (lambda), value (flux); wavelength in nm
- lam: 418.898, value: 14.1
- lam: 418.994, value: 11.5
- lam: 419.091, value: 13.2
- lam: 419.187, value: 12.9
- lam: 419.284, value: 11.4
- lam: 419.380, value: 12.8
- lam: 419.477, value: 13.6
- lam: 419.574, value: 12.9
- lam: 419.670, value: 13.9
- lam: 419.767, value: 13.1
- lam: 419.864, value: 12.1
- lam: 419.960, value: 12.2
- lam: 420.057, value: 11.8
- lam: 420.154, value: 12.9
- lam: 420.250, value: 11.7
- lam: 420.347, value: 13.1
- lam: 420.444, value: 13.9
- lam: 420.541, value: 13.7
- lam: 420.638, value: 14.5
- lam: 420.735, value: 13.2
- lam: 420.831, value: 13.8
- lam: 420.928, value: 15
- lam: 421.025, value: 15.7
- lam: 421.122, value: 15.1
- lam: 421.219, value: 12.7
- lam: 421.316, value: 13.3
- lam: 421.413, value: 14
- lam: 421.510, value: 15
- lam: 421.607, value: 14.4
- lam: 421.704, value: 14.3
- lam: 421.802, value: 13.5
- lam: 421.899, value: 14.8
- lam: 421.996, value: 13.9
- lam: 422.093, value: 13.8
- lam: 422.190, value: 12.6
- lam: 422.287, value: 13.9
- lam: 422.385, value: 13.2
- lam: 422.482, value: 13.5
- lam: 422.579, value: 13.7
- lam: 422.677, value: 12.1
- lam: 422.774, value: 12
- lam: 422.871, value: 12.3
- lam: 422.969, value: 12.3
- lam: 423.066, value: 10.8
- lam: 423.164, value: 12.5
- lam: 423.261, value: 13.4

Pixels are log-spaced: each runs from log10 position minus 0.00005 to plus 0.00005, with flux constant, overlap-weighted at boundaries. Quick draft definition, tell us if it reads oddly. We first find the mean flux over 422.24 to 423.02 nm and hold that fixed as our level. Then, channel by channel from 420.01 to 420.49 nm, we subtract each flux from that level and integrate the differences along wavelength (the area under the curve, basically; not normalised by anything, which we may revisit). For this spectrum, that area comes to 0.09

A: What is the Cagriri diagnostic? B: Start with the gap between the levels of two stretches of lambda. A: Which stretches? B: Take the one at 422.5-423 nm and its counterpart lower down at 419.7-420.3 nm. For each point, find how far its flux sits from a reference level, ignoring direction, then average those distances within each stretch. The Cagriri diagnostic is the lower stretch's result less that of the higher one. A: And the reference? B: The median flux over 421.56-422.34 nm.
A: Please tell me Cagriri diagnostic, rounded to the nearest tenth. 0.2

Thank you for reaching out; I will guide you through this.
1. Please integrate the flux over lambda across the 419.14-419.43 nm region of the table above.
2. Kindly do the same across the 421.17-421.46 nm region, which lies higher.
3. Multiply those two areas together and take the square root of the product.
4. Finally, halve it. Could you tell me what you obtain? 1.86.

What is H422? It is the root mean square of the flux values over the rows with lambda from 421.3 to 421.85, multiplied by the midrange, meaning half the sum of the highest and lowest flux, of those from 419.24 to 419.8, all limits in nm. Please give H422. 178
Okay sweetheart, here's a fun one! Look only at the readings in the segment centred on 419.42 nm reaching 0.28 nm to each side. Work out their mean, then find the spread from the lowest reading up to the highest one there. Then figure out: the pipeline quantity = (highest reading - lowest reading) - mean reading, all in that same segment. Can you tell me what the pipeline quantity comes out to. -10.4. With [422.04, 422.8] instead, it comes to -11.2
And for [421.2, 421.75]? -11.7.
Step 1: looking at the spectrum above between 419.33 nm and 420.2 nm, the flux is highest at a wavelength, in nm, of 419.670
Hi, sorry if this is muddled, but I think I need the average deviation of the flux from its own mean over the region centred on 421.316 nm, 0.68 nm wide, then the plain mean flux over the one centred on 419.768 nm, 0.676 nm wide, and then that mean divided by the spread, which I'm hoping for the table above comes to 15.2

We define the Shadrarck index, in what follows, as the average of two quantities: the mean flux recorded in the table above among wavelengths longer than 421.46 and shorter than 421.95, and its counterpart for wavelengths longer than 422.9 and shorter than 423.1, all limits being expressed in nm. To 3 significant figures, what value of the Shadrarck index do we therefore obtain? 13.0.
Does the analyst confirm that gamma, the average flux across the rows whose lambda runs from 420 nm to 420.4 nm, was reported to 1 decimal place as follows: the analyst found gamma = 12.4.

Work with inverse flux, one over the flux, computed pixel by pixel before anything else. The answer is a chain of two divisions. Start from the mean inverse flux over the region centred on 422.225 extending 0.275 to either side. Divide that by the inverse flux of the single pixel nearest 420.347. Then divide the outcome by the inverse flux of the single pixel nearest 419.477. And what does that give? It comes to 13.2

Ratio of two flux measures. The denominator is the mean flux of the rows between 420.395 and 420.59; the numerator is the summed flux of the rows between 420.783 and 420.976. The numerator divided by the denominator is 2.1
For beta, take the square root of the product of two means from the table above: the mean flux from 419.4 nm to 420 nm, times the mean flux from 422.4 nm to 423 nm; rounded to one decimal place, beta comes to 12.8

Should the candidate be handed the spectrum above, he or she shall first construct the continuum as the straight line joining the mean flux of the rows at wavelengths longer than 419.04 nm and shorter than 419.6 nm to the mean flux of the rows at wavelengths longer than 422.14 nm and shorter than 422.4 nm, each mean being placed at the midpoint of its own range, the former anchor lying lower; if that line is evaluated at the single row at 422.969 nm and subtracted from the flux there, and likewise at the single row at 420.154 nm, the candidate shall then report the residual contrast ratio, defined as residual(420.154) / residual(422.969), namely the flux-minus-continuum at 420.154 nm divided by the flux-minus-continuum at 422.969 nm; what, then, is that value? 0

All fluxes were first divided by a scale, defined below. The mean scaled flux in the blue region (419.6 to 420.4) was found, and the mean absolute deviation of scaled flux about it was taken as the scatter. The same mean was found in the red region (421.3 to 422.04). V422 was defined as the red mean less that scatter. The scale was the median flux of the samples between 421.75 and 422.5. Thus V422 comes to 0.99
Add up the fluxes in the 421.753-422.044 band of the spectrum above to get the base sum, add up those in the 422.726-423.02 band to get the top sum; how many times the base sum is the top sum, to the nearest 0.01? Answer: 0.87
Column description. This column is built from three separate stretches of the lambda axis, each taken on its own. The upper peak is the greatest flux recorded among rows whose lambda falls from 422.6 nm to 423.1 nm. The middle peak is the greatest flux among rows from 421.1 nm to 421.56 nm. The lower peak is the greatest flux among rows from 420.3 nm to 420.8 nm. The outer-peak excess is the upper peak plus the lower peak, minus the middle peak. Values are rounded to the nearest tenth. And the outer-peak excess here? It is 11.7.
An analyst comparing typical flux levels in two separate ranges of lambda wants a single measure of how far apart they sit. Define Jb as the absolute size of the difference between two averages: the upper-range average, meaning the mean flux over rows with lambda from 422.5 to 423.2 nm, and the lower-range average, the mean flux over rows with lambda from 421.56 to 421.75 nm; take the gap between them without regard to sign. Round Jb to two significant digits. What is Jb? 2.1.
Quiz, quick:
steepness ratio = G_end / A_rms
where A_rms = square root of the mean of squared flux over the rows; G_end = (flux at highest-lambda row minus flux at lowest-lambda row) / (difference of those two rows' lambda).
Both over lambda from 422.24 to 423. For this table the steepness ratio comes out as -0.18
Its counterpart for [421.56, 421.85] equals -0.33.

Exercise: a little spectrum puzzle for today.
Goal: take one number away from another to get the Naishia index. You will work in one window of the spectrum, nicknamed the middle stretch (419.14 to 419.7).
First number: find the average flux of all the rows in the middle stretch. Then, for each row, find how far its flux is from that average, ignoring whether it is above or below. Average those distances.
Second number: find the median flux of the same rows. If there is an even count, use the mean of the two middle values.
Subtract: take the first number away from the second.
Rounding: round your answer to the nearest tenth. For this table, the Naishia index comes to 12.3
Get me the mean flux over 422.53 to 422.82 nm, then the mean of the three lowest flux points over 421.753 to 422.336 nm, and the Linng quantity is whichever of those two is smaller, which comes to 12.6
